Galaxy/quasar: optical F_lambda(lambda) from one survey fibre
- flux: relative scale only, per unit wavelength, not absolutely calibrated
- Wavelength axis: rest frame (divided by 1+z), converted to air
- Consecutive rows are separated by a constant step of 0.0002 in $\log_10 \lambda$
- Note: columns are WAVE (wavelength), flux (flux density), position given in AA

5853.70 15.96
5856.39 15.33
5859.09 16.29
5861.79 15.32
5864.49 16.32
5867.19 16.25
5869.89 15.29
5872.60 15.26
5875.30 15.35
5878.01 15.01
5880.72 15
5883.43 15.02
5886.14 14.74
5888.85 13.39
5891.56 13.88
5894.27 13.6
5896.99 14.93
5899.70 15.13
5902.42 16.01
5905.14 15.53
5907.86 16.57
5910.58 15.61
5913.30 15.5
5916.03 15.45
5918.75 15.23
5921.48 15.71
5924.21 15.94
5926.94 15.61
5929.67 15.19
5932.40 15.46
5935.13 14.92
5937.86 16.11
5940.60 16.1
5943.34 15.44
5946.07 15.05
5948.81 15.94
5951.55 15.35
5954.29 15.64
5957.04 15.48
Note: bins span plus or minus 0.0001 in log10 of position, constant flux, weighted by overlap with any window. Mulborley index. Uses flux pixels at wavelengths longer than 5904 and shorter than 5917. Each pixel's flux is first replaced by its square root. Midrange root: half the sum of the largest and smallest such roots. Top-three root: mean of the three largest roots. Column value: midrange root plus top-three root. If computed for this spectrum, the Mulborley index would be 7.99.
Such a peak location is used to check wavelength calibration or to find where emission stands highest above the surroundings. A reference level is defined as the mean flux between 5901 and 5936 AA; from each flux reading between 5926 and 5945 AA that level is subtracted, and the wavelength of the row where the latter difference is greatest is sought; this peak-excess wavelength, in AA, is 5937.86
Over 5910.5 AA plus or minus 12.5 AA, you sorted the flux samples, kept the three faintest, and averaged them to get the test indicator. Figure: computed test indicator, 15.3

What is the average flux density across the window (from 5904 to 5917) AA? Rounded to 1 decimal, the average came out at 15.7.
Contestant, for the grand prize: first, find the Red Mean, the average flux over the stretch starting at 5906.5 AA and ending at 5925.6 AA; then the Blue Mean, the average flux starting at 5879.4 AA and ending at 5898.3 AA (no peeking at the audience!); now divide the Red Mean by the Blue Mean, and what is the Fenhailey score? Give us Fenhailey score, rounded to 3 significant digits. 1.09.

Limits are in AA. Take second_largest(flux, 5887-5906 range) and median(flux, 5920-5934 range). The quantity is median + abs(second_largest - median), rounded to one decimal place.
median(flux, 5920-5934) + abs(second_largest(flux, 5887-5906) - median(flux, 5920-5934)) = 15.7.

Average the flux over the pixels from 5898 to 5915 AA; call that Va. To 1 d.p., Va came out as 15.7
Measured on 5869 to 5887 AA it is 15.1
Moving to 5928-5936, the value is 15.2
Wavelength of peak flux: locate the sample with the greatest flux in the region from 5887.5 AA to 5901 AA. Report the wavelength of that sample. 5899.70 AA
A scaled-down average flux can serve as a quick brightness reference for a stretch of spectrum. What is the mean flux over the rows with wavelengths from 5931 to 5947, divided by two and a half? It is 6.21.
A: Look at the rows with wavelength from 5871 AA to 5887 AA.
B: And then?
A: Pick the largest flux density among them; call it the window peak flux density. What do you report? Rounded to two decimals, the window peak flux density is 15.35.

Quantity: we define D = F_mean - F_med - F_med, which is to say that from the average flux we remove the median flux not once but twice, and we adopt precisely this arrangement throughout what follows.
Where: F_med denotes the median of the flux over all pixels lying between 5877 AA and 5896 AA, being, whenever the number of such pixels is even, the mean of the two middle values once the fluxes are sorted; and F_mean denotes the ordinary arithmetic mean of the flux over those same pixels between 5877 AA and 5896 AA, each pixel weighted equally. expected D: -15.1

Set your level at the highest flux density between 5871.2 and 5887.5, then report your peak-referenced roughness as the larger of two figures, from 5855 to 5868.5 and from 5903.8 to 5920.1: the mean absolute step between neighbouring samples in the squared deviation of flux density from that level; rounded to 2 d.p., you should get 0.71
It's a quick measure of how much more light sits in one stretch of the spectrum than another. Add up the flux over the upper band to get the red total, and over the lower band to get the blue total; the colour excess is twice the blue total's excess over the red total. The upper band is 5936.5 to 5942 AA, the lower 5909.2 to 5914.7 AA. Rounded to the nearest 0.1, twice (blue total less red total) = -2.2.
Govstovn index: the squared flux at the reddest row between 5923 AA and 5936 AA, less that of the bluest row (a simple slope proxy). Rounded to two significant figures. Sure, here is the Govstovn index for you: -31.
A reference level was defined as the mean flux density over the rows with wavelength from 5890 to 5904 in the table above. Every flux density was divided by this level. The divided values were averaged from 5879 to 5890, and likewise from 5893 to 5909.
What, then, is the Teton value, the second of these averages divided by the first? 1.05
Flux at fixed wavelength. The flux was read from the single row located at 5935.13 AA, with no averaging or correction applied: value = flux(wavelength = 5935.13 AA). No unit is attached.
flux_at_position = 14.92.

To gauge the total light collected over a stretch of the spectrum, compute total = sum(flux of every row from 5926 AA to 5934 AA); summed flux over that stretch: 46.3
